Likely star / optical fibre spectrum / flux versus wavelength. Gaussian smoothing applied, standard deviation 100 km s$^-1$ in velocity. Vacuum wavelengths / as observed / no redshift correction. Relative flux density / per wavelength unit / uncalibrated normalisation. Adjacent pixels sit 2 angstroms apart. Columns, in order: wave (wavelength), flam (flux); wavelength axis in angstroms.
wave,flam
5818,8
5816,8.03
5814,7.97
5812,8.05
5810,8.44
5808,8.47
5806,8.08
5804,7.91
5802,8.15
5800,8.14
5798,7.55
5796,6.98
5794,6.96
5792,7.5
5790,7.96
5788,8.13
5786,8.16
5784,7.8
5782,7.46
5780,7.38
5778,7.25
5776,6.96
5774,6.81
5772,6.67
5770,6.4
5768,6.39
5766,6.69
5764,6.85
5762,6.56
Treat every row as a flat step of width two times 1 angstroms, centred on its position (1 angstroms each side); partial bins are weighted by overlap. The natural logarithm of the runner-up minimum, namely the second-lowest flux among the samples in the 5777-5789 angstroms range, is 2.00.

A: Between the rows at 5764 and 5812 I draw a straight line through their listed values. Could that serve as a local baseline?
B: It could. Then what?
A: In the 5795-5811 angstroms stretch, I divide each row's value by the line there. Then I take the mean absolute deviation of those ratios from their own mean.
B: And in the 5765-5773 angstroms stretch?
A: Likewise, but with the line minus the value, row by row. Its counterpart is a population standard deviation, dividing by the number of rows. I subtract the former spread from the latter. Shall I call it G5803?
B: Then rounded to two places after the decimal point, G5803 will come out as 0.12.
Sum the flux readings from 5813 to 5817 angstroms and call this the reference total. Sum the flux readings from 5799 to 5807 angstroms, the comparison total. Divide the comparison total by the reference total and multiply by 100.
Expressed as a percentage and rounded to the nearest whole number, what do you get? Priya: 202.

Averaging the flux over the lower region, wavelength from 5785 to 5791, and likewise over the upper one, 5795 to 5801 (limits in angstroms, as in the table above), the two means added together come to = 15.6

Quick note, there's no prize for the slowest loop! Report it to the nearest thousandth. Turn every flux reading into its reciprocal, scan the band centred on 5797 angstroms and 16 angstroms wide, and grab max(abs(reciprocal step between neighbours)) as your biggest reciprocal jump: 0.011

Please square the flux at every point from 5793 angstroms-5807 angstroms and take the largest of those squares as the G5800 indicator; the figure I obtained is 66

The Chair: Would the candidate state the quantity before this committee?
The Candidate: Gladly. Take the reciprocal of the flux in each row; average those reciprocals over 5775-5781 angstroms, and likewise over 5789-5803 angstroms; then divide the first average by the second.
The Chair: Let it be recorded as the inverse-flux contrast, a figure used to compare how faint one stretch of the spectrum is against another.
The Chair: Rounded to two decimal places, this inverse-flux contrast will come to 1.05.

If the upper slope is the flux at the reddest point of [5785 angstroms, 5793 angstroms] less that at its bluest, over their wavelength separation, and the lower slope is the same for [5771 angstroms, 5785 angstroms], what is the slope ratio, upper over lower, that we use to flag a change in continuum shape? -1.2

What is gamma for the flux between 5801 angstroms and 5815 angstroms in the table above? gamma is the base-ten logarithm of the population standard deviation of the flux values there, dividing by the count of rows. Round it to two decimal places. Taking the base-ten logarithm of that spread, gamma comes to -0.69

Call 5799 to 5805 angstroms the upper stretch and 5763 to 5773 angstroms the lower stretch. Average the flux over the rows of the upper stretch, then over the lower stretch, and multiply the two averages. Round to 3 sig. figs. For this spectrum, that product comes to 53.2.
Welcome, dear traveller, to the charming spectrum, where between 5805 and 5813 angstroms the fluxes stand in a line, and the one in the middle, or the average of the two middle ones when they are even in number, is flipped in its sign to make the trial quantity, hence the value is -8.3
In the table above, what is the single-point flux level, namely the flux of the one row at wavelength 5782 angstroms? 7.46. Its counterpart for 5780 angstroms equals 7.38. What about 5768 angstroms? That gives 6.39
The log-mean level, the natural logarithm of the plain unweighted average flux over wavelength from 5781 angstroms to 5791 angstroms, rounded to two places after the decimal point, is 2.07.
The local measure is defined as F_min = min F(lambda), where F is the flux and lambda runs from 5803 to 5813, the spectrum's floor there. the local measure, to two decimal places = 7.91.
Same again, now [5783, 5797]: 6.96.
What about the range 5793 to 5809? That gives 6.96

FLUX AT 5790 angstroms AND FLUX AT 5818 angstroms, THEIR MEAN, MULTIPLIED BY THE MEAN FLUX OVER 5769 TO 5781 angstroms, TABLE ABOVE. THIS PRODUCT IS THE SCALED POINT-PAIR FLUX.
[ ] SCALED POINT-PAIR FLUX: 55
